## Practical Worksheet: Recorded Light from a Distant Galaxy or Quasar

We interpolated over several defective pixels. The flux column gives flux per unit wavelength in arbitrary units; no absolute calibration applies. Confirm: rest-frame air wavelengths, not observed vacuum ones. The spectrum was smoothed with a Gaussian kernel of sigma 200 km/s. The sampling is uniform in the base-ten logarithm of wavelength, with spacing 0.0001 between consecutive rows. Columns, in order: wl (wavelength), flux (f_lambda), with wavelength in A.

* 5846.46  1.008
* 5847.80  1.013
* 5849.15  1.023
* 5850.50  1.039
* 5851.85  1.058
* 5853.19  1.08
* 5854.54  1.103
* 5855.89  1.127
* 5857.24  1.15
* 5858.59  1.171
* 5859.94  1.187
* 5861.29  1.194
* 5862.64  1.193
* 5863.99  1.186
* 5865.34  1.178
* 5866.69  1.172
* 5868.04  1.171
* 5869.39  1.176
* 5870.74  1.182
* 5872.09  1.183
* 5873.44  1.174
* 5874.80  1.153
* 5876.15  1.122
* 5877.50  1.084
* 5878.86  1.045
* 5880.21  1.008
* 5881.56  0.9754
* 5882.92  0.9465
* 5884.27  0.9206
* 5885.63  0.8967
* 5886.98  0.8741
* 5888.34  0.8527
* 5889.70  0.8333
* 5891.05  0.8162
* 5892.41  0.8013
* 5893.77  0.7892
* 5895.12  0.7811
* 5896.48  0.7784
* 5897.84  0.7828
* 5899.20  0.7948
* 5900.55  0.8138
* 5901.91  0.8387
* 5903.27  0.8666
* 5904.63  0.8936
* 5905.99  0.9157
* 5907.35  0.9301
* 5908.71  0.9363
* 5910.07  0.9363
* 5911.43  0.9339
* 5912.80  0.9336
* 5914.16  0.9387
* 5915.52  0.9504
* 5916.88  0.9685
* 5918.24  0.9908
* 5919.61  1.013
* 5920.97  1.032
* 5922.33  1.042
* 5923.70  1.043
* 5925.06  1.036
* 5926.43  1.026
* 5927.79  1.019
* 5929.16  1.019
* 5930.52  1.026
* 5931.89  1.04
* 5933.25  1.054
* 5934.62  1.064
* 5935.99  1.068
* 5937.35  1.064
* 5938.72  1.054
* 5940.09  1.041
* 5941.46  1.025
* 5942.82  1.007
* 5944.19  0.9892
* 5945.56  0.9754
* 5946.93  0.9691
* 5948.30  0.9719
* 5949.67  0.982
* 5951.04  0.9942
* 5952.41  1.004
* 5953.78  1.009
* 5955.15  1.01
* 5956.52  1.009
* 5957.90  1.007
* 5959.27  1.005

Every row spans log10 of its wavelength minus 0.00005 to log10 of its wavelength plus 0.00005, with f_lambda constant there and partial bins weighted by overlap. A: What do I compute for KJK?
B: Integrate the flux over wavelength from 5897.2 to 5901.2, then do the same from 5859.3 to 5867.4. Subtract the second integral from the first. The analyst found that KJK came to -6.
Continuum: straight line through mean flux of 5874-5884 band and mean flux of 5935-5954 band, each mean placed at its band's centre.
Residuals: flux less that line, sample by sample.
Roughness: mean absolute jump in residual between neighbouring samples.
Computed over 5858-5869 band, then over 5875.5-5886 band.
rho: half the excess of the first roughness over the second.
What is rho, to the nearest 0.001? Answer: -0.013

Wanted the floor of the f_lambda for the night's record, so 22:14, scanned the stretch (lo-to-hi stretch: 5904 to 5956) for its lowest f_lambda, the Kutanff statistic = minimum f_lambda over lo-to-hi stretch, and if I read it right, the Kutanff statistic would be 0.8936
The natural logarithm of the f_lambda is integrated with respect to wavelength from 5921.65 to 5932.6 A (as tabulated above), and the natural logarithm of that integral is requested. -1.1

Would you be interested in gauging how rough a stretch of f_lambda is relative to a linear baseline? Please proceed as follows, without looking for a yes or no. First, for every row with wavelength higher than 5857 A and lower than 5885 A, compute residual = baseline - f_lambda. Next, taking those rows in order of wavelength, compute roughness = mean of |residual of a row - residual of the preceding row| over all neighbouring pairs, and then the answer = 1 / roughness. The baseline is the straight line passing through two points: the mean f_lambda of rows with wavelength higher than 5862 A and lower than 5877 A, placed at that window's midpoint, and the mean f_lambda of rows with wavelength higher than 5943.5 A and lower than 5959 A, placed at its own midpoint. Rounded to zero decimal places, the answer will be 61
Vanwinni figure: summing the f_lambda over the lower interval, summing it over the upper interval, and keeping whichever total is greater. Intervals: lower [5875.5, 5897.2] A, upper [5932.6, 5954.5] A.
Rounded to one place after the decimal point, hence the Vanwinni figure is 16.3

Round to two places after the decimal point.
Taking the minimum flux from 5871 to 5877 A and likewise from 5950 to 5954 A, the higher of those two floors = 1.12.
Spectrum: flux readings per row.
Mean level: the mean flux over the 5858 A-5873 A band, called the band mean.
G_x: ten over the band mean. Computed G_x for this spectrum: 8.5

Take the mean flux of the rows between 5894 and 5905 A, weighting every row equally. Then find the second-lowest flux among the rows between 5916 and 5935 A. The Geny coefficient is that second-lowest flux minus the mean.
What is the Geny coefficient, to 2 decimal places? 0.17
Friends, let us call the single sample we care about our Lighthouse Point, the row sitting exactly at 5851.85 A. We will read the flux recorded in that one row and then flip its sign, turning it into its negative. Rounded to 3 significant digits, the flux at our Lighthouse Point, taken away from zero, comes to -1.06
